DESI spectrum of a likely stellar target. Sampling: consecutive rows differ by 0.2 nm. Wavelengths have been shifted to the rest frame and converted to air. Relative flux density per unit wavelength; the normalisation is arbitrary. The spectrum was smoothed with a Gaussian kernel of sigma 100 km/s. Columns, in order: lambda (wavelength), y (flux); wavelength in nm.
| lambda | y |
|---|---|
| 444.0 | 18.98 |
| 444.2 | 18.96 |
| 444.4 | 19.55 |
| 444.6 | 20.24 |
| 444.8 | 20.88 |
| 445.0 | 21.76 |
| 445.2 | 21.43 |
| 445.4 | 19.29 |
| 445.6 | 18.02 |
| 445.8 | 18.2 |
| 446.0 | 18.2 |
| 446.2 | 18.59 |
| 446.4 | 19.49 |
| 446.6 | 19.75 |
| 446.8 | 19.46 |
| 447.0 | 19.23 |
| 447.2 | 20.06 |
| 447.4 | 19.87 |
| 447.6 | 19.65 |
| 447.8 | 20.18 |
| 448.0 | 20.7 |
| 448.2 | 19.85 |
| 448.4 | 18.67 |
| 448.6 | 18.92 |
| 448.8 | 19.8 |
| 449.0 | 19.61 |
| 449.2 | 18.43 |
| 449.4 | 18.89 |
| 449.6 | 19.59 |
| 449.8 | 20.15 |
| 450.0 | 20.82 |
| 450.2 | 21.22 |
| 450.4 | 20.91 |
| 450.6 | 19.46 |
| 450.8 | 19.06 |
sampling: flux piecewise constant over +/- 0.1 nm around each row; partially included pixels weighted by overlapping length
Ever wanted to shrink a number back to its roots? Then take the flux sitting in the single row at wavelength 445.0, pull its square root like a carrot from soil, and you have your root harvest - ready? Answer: 4.66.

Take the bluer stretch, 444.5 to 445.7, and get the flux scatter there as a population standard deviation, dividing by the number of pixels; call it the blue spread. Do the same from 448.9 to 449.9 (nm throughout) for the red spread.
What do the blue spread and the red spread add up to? 1.9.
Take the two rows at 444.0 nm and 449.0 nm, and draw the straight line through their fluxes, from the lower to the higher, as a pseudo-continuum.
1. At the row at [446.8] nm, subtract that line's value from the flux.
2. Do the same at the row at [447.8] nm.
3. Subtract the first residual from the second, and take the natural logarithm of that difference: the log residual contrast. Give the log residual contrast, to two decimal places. -0.52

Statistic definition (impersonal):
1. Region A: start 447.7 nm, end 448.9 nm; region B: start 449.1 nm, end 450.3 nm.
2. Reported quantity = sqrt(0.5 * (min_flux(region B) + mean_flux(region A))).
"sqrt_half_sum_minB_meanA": 4.37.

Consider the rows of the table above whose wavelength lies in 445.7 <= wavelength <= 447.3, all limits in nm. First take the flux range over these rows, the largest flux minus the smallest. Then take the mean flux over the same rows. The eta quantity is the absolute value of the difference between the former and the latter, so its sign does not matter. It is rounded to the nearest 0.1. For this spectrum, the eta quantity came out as 17.3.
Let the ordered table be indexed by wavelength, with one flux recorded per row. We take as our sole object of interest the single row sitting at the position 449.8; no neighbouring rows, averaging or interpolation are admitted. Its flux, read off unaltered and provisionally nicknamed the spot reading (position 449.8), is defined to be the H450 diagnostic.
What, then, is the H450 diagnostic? 20.15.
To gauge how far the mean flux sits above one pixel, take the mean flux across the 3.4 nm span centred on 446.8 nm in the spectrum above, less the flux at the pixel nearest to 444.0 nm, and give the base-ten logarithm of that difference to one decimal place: -0.3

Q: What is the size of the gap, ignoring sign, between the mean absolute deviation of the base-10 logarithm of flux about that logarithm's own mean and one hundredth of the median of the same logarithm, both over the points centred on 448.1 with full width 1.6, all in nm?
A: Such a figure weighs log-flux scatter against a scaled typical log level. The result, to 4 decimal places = 0.0026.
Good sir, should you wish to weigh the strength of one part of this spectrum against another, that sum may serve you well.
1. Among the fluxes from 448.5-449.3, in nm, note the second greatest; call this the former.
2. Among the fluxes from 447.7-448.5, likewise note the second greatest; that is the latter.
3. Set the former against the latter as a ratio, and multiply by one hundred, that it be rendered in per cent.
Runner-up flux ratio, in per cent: 97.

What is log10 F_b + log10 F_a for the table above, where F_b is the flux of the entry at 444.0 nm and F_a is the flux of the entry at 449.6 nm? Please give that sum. 2.57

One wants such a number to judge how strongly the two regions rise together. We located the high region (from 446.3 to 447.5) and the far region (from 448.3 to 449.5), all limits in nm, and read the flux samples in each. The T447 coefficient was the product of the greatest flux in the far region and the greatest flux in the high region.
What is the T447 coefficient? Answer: 397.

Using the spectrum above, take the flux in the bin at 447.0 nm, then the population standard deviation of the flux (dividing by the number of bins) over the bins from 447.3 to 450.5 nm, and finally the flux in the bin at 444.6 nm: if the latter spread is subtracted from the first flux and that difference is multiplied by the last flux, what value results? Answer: 373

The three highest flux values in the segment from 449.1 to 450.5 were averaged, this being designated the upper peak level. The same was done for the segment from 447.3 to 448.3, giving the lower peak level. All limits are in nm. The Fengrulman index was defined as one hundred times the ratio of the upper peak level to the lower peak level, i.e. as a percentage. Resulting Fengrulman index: 104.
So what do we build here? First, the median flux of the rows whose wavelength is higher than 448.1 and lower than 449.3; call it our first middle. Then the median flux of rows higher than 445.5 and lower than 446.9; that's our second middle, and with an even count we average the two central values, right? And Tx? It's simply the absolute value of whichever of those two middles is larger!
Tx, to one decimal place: 19.3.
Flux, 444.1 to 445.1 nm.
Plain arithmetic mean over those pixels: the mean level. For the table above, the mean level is 20.3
